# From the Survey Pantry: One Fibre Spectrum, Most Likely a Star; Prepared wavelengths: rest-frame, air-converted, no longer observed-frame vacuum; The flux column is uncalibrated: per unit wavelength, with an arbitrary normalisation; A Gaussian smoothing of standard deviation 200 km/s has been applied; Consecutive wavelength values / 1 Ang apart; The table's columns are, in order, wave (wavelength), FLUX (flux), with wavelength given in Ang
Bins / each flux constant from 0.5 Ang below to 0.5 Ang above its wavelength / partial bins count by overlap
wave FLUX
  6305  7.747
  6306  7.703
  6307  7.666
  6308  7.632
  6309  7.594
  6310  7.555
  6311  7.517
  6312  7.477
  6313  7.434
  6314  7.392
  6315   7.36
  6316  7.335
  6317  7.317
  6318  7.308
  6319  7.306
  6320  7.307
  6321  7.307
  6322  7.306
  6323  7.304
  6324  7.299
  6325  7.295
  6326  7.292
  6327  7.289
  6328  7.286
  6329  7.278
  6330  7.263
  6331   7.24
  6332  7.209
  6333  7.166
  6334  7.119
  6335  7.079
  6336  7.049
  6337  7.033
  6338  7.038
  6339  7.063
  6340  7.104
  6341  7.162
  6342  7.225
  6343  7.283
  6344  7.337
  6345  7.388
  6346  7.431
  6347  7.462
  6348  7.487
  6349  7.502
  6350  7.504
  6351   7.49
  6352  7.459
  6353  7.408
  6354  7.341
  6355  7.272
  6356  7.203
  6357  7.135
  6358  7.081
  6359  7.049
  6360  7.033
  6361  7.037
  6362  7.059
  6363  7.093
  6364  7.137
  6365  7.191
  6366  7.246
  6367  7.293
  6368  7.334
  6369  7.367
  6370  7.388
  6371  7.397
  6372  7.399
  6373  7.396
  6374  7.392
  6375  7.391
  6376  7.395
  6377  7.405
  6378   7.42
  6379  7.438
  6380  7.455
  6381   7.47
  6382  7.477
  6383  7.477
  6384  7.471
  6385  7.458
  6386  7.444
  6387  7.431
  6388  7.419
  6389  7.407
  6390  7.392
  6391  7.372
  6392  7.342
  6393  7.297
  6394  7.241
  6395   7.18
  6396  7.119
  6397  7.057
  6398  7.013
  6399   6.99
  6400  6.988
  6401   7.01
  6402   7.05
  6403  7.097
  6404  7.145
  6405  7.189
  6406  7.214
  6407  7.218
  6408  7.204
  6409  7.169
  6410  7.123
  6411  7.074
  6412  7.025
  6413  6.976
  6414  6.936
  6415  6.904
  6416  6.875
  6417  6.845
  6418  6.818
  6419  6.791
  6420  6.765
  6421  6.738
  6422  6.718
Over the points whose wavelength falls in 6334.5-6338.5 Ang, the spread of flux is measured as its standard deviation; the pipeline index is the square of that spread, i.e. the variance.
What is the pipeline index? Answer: 0.000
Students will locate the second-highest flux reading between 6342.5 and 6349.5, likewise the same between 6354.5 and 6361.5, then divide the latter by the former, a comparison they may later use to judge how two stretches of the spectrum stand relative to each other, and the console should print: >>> 0.96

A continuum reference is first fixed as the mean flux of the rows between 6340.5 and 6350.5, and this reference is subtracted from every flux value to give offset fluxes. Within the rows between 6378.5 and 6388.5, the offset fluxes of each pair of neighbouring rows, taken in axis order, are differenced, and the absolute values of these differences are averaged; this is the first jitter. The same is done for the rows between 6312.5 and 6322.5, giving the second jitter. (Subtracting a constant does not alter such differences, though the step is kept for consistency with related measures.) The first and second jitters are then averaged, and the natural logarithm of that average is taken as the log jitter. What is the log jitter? -4.4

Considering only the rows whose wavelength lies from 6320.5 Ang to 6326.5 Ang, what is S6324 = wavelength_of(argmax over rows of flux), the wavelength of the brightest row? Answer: 6321 Ang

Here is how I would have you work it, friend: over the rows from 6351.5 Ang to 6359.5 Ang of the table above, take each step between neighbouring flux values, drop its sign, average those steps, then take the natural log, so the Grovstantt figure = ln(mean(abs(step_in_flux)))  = -2.84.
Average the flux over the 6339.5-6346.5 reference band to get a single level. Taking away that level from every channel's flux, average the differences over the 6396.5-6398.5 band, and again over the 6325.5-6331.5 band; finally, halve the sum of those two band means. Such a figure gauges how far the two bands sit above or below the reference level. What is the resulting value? -0.121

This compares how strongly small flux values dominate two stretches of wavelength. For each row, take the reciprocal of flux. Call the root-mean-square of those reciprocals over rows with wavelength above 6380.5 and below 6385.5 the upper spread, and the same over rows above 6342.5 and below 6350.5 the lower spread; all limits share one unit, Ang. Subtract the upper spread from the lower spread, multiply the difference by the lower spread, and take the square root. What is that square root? 0.011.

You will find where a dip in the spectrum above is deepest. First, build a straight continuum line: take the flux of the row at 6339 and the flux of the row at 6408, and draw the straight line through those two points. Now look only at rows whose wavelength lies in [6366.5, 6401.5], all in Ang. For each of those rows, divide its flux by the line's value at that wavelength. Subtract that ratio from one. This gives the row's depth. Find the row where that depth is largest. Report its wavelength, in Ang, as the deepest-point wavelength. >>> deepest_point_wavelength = 6400 Ang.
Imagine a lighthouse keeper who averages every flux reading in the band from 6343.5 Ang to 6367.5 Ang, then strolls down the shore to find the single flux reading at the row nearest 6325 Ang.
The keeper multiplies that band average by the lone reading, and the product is 53.1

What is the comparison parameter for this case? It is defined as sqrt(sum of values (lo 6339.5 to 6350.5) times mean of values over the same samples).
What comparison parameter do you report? 24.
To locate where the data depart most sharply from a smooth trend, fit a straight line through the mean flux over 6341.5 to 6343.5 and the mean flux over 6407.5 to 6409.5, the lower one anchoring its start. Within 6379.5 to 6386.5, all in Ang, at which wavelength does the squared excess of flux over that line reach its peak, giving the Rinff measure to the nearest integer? 6383 Ang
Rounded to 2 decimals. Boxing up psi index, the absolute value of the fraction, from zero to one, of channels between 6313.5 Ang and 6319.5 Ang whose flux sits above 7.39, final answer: 0.17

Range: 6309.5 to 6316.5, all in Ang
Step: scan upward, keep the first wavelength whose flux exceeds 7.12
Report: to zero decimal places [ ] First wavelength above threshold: 6310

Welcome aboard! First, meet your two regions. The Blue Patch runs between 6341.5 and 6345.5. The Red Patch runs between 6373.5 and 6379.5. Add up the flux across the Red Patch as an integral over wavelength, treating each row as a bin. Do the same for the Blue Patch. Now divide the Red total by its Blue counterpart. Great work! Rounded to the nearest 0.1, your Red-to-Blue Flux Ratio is 1.5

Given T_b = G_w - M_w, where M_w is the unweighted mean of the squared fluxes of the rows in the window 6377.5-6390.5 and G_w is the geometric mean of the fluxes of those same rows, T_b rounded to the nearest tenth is -48.0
